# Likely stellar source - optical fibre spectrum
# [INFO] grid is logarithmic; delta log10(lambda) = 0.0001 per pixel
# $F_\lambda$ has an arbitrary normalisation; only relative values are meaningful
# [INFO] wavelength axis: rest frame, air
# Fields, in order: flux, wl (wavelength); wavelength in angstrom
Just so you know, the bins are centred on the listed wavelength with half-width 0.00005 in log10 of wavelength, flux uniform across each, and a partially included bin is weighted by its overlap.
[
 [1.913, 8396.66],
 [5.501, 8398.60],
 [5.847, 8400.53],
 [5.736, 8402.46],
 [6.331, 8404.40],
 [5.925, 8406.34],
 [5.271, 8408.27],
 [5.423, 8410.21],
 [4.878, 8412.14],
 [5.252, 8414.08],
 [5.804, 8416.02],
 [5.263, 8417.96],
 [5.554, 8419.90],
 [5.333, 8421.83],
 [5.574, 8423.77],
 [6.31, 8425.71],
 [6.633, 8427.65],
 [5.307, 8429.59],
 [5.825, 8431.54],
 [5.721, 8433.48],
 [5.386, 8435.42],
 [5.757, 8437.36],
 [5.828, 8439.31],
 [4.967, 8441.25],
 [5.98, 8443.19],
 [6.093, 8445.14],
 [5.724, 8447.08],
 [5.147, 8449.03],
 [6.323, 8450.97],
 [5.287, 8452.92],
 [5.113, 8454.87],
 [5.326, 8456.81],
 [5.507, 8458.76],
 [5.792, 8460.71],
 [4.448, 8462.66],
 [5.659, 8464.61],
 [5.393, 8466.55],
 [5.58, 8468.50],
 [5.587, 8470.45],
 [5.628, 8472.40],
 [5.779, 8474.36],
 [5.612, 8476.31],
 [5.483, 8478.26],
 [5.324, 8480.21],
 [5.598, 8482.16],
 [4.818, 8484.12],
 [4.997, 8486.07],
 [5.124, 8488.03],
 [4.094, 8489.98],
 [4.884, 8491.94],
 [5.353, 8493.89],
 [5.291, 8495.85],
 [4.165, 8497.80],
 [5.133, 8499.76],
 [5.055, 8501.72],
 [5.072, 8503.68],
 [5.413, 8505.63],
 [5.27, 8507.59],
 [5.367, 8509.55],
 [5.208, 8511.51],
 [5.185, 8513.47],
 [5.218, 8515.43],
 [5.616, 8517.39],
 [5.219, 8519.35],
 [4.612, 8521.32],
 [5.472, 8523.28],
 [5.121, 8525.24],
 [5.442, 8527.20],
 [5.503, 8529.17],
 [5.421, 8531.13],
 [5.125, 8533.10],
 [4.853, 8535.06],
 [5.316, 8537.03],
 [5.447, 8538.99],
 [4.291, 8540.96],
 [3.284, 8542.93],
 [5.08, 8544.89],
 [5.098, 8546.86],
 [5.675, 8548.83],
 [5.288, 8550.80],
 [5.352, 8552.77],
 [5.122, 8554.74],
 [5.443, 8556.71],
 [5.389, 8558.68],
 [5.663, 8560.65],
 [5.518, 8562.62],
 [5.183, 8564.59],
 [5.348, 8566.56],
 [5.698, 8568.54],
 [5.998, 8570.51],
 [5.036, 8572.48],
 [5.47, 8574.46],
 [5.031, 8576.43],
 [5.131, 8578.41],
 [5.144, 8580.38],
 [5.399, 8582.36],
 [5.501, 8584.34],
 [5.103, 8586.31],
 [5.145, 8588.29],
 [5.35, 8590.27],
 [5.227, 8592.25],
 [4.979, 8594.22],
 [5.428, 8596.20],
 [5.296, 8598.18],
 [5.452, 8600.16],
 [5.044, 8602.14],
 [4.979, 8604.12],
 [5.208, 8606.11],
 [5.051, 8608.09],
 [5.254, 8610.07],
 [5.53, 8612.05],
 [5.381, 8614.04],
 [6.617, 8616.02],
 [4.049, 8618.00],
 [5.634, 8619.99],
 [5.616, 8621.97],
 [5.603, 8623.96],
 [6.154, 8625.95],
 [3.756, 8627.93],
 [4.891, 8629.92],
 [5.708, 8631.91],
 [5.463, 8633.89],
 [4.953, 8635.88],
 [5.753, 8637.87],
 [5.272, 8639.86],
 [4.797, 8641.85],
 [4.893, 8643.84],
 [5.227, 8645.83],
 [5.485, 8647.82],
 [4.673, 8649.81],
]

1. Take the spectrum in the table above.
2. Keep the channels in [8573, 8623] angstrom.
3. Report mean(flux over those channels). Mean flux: 5.28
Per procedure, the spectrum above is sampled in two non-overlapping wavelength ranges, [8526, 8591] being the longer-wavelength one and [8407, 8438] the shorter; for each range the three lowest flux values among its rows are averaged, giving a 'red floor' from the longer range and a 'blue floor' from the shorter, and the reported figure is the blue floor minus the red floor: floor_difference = 1.0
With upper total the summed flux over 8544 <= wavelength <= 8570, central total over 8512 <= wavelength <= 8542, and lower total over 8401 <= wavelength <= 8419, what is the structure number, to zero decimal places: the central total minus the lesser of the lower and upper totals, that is 28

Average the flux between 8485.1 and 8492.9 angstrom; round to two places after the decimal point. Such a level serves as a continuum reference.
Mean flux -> 4.77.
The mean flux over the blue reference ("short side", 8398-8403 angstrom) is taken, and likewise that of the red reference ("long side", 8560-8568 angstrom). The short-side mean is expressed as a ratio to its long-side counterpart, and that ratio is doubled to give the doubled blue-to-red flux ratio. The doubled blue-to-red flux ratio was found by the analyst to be 2.10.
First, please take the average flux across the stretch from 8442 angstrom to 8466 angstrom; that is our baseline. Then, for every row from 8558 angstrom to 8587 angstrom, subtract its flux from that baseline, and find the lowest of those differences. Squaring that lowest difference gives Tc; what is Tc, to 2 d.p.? 0.22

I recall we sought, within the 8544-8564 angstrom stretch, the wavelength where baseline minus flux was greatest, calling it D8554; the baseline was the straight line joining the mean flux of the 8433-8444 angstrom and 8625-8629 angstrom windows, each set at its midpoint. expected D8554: 8544.89 angstrom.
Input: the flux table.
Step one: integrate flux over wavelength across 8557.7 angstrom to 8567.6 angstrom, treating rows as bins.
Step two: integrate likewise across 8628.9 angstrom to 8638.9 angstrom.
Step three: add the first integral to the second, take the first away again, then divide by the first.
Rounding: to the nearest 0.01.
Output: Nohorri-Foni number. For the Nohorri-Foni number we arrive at 1.00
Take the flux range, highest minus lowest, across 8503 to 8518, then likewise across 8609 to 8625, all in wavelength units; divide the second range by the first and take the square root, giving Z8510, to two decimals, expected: 2.17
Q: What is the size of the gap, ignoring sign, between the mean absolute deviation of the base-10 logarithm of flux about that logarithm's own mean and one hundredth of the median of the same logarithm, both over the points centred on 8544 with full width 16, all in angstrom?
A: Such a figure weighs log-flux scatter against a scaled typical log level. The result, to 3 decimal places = 0.049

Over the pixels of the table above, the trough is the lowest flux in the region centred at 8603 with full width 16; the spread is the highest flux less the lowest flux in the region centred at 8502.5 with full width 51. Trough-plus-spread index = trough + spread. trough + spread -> 6.5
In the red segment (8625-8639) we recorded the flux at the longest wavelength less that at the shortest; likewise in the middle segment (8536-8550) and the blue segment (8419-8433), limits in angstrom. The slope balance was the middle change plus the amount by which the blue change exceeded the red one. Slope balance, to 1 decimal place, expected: 1.0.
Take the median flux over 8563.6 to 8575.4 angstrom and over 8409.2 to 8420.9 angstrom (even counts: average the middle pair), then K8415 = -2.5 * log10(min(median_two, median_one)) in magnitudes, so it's -1.82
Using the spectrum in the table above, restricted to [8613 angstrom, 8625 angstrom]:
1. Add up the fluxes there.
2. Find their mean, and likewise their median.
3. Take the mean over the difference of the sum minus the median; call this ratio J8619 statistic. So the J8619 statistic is 0.20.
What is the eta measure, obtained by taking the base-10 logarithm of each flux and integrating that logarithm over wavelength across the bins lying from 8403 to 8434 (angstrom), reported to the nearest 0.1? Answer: 23.3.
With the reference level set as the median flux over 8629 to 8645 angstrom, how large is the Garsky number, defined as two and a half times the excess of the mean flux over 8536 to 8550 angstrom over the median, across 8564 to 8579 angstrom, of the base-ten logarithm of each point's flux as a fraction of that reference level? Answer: 12.2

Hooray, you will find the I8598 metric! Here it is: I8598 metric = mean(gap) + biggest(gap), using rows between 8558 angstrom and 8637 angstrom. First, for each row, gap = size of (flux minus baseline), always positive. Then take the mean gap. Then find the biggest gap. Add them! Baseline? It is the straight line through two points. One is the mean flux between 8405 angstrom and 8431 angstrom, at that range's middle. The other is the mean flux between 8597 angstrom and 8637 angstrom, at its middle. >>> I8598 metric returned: 1.83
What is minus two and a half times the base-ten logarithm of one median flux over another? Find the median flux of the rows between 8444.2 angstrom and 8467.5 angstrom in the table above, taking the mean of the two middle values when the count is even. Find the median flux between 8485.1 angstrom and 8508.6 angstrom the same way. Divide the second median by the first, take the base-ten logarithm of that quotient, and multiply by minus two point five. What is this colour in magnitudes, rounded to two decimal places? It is 0.07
